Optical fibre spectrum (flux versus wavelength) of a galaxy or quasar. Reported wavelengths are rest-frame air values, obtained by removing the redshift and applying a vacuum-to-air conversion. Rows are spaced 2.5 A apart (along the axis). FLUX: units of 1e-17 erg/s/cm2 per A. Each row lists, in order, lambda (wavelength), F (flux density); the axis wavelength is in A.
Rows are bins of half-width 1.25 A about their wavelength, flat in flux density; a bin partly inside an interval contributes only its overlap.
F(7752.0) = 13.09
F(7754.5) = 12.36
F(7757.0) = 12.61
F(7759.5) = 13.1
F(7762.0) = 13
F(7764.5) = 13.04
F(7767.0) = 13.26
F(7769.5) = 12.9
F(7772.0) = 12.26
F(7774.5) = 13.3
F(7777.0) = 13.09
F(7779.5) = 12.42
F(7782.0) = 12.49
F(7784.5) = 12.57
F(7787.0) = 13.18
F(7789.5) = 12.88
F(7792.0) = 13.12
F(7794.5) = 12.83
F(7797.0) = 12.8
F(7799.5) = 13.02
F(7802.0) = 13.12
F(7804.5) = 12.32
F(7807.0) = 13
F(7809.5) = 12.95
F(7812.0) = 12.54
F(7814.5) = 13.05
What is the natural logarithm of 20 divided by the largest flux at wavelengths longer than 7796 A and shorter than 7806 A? 0.422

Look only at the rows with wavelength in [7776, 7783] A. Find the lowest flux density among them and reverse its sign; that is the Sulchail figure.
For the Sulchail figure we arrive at -12.4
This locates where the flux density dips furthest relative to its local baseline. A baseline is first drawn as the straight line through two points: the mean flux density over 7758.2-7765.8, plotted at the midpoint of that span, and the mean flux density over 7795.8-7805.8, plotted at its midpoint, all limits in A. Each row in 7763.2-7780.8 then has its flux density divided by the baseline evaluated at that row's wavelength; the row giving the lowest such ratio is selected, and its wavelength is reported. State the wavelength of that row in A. 7772.0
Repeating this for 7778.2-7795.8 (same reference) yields 7779.5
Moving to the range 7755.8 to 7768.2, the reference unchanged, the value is 7757.0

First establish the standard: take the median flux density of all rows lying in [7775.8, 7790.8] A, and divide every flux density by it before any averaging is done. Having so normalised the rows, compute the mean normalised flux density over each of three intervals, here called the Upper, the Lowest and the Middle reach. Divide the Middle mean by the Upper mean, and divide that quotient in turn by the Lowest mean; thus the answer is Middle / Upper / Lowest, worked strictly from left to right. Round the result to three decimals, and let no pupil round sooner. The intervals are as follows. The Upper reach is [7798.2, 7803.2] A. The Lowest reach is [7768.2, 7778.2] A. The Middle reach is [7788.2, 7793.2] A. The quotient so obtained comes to 0.982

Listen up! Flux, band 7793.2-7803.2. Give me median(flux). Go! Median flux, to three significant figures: 12.9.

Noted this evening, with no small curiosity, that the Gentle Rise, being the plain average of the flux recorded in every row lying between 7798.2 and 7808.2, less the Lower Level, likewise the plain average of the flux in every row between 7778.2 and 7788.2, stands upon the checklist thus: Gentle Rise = 0.20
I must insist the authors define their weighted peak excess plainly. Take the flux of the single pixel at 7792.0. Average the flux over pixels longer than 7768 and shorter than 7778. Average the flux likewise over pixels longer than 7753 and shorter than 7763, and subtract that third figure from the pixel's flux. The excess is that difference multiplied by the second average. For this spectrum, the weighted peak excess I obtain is 4.5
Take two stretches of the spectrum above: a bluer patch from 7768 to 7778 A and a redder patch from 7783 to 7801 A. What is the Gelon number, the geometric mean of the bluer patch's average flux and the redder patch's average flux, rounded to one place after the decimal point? 12.9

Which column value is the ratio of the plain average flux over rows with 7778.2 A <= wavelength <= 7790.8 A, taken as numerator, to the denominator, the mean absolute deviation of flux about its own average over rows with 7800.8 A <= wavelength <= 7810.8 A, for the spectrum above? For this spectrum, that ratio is 48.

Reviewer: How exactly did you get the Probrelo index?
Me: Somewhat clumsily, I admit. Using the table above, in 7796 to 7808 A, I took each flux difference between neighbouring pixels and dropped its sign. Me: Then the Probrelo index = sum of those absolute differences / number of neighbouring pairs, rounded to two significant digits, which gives 0.45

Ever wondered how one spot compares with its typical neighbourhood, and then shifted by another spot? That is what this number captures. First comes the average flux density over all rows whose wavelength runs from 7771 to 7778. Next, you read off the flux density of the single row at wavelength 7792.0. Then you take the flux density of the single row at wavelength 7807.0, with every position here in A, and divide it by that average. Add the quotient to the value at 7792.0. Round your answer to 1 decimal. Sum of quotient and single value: 14.1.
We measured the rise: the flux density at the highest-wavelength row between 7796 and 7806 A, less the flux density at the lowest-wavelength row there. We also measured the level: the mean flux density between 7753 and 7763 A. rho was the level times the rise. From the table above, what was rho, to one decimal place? -6.1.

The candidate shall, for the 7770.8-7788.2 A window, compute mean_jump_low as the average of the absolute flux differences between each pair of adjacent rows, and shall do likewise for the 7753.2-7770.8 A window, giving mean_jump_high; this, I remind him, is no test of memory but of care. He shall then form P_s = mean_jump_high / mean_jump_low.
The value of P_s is 0.54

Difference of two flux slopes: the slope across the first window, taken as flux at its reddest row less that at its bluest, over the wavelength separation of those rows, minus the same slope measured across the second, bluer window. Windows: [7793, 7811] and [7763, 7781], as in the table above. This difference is 0.05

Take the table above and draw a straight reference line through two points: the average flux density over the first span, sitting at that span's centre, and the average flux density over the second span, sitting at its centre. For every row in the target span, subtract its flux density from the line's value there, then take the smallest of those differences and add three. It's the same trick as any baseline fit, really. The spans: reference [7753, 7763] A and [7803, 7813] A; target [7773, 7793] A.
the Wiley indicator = 2.45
